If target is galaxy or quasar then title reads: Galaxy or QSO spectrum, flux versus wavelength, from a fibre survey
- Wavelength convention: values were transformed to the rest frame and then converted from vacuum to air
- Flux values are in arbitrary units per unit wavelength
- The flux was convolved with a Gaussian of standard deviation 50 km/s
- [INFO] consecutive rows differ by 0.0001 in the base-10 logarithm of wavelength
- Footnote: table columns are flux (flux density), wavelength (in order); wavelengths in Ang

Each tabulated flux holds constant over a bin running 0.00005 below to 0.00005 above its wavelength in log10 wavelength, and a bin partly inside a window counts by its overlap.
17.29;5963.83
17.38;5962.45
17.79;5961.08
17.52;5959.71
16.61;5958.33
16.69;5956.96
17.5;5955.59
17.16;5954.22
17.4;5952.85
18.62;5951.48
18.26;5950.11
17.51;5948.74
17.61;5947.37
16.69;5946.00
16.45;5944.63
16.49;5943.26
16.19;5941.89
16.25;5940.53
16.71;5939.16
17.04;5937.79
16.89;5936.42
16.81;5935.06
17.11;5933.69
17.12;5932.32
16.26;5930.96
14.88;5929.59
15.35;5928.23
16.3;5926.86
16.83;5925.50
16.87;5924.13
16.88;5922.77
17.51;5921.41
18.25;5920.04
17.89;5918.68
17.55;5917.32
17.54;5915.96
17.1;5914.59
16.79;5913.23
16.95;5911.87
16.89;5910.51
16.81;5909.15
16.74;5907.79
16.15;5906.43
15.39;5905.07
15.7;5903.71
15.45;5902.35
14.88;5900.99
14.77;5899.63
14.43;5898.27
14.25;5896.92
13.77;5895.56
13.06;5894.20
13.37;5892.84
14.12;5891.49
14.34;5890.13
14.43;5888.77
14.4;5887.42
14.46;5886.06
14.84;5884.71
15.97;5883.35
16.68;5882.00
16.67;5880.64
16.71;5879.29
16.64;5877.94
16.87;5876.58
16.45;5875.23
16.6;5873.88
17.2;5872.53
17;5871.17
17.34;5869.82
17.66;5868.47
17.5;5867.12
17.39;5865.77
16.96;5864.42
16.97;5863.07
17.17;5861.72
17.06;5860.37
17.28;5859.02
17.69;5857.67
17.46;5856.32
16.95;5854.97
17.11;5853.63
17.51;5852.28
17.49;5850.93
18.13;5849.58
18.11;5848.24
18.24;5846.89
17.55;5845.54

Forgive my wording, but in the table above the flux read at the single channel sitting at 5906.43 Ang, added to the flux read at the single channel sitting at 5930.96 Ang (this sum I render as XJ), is 32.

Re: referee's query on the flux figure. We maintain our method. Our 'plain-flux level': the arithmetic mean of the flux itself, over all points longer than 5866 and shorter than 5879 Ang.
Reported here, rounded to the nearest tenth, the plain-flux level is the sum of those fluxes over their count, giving 17.0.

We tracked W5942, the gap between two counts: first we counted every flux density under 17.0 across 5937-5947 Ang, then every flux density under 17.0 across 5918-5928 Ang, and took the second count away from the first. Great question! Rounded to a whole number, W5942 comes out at 2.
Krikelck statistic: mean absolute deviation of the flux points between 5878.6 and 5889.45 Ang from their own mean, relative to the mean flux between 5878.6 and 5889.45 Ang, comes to 0.064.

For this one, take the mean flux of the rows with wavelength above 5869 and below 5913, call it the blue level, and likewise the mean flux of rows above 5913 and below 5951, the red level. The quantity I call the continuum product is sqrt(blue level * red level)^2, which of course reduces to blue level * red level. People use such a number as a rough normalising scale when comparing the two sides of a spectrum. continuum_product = 264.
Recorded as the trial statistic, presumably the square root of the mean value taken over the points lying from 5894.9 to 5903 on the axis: 3.82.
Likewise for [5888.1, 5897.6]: 3.73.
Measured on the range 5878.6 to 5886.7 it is 3.99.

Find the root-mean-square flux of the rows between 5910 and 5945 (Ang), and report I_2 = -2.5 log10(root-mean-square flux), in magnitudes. -3.06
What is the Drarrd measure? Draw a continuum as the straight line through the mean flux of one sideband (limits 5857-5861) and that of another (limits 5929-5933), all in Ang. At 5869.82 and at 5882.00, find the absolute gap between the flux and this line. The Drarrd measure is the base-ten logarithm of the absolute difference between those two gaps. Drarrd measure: -1.1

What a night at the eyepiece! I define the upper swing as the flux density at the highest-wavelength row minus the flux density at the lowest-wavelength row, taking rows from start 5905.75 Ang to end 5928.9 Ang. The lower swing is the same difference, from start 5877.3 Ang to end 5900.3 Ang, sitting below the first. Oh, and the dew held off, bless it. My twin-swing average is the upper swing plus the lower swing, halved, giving -1.3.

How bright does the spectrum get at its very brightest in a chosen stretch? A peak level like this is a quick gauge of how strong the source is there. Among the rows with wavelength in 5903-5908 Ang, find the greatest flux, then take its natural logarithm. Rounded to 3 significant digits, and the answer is 2.82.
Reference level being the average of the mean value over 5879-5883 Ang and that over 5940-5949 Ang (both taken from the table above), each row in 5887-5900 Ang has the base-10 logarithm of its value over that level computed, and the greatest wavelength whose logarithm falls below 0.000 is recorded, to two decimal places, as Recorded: 5899.63 Ang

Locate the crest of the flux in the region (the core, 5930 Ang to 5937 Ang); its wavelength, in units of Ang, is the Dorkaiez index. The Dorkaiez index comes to 5932.32 Ang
